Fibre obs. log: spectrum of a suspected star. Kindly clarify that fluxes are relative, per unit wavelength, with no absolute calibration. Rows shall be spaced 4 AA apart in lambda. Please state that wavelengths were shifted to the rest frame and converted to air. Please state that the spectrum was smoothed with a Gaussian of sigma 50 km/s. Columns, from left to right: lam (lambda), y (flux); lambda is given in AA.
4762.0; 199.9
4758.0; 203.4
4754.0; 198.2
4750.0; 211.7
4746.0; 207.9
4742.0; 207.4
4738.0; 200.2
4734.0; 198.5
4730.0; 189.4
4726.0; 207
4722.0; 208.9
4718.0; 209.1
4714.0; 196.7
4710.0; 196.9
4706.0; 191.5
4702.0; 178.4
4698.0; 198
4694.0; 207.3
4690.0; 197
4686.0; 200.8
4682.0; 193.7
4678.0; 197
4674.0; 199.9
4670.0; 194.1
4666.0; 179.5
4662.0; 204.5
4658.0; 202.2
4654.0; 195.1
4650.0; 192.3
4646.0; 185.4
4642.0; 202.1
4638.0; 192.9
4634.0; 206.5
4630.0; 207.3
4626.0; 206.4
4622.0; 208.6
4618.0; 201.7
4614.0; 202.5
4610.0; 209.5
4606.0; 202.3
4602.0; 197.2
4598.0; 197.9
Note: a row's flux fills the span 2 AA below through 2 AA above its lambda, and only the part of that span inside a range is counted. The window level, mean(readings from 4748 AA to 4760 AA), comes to 204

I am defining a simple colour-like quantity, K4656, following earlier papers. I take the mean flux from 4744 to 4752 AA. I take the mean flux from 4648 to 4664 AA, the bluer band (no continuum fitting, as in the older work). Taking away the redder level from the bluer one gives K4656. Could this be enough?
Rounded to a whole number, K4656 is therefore -11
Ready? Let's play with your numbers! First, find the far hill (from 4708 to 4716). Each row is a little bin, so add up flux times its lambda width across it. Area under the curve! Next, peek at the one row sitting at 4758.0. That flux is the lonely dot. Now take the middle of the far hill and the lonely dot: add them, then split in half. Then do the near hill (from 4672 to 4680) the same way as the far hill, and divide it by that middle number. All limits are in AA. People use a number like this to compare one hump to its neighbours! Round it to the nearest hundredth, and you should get 1.79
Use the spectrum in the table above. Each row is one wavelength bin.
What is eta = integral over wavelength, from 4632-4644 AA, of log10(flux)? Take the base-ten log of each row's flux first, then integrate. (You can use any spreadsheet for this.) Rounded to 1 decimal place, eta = 27.6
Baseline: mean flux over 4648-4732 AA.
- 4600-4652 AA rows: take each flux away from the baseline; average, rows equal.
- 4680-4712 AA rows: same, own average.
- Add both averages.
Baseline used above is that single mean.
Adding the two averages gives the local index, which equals -2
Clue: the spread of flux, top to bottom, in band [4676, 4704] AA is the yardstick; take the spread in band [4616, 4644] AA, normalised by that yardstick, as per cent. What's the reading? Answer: 54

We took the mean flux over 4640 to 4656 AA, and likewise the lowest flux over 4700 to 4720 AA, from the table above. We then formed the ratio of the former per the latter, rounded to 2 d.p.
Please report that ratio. 1.09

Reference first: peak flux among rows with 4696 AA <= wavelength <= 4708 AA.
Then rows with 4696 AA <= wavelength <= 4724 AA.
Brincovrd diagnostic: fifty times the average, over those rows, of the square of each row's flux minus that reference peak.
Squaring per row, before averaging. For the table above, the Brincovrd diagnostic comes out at 4795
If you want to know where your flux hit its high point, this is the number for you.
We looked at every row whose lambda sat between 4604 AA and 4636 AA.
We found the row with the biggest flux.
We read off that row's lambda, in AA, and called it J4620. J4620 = 4610.0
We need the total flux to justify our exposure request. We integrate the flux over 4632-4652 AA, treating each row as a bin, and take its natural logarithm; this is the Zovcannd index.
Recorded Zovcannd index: 8.27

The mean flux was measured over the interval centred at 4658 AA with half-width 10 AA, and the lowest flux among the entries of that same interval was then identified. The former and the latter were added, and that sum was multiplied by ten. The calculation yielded 3742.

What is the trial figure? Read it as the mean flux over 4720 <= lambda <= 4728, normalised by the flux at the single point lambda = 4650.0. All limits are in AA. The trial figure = 1.08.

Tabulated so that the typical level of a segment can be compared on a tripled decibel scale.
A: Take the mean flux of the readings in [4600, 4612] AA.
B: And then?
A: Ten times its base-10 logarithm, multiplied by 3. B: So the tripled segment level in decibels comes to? 69.2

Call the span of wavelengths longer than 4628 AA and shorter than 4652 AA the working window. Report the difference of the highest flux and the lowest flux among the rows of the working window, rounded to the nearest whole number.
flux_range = 22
